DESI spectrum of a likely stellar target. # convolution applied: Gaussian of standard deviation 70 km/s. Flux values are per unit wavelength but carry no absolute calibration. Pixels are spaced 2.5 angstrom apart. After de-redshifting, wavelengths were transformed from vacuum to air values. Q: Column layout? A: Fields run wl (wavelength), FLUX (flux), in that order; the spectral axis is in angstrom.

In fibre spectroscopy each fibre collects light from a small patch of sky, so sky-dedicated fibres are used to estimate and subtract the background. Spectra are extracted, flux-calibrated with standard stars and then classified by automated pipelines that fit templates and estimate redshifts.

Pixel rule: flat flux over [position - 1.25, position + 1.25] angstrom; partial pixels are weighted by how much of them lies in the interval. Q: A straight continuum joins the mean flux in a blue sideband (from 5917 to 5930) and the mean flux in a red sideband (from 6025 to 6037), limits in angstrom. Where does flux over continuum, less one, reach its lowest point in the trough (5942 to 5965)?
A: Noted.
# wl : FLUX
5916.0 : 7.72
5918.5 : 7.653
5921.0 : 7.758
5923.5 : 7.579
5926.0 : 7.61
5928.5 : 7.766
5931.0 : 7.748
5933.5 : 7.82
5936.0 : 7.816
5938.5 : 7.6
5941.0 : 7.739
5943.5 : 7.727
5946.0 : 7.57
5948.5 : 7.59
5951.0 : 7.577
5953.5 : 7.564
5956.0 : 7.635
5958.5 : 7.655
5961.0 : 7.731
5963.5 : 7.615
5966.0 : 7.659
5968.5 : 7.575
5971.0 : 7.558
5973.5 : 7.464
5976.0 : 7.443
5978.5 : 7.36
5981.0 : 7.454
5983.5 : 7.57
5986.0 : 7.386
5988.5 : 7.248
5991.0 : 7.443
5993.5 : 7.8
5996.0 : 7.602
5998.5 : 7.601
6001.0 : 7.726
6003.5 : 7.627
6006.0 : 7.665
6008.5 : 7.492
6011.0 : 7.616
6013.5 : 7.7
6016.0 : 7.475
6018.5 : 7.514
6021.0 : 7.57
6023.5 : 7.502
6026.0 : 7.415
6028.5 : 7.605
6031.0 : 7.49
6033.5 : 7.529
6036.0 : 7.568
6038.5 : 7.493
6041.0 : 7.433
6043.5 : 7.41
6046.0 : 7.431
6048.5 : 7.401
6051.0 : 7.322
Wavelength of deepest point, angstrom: 5946.0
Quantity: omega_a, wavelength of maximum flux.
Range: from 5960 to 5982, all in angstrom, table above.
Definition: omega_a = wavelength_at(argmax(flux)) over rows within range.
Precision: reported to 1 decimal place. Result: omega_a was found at 5961.0 angstrom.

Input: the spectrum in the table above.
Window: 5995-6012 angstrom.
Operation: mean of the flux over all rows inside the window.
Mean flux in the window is 7.62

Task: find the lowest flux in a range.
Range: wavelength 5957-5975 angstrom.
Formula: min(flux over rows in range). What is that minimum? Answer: 7.464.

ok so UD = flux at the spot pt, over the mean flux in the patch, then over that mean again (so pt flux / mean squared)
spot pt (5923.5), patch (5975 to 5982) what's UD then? 0.138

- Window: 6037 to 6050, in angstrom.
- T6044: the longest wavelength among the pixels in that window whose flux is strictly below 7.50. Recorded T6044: 6048.5 angstrom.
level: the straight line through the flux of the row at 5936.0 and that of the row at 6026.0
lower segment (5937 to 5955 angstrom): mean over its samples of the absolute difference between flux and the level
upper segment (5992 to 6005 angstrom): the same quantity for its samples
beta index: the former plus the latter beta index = 0.28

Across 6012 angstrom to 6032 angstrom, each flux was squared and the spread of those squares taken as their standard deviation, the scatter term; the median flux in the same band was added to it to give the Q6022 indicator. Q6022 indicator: 8.8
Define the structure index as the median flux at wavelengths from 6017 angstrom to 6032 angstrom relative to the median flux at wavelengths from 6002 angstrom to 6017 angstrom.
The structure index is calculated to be 0.985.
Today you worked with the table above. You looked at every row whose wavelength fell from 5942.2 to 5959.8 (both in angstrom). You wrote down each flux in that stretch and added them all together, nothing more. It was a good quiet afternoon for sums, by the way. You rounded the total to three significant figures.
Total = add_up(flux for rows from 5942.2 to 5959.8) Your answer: 53.3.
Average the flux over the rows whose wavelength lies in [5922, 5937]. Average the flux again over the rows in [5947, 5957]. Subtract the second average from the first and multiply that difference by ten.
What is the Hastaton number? 1.3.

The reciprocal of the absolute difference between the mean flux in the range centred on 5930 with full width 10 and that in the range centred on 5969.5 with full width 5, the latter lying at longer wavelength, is 5.9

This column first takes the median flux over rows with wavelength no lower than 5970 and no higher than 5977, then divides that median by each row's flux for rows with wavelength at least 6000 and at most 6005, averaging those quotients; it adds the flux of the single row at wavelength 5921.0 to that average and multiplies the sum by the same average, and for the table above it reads 8.49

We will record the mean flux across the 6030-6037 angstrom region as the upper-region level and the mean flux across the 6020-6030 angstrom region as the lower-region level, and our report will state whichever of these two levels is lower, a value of 7.52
